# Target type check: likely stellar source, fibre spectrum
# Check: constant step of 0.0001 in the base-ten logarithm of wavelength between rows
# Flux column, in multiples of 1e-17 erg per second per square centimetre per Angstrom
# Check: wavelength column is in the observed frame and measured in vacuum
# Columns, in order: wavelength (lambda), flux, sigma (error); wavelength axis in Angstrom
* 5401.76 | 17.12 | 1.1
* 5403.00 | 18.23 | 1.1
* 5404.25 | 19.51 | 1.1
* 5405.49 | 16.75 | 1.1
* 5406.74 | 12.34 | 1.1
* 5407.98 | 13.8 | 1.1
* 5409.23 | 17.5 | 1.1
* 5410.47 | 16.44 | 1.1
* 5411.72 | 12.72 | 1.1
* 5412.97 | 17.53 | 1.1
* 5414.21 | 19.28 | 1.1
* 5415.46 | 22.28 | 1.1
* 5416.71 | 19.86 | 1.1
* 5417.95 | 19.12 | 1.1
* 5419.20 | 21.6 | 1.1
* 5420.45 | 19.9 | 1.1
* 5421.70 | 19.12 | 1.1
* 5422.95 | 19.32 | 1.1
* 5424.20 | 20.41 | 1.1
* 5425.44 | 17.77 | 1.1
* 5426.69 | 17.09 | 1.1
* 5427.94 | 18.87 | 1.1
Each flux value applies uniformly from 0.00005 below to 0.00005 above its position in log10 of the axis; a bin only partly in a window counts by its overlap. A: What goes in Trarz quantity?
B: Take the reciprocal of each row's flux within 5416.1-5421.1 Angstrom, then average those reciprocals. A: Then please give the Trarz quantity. 0.050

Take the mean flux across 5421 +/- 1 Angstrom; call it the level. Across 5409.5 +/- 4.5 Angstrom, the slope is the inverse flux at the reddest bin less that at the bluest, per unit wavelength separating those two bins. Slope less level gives -19.5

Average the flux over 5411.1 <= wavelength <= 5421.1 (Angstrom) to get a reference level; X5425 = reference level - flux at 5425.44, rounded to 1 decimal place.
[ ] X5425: 1.3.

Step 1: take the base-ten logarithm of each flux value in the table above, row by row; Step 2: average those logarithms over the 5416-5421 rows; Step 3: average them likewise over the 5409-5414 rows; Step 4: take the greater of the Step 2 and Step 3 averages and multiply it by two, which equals 2.61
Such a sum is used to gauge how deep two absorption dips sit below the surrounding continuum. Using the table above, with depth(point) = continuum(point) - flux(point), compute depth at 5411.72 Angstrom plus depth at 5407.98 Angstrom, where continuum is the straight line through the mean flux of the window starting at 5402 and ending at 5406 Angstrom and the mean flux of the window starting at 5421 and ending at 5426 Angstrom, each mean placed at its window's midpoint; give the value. 10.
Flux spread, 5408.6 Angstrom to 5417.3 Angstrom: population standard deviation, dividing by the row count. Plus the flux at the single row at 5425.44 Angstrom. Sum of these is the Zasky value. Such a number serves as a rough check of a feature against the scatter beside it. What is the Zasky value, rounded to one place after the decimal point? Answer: 20.6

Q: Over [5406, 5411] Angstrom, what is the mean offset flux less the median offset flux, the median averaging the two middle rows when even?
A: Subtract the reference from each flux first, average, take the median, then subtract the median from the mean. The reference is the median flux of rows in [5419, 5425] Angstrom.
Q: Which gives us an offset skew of -0.1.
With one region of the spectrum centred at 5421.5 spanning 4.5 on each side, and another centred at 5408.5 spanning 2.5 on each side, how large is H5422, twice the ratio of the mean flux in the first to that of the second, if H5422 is 2.6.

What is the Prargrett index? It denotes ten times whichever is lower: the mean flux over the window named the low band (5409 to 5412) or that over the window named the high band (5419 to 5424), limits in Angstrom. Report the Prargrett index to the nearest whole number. 156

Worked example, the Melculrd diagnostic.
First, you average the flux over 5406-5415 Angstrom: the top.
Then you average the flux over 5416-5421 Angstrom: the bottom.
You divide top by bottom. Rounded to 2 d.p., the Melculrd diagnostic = 0.78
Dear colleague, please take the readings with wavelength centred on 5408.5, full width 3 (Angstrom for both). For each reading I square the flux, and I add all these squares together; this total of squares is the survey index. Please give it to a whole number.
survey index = 497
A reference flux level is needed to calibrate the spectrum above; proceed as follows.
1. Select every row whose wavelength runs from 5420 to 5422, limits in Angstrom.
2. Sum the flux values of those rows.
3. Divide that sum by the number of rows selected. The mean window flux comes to 19.5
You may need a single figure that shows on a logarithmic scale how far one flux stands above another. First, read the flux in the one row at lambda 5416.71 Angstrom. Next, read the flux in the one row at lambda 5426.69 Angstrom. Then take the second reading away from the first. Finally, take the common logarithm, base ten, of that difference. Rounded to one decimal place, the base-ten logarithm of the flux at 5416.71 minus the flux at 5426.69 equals 0.4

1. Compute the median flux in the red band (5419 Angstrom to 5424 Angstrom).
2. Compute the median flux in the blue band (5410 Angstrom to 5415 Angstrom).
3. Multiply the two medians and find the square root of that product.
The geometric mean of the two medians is 18.3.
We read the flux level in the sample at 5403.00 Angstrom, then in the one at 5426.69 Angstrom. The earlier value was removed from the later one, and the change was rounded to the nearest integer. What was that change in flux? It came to -1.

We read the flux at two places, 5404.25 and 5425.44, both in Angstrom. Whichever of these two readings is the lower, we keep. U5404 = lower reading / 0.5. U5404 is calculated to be 35.5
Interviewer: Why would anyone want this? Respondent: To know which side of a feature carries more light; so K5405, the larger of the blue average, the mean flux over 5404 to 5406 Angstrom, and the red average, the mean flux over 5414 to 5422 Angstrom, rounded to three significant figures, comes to 20.2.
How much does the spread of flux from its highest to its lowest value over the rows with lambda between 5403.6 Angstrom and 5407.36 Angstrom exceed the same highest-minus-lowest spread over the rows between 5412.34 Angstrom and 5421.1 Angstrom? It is 2.4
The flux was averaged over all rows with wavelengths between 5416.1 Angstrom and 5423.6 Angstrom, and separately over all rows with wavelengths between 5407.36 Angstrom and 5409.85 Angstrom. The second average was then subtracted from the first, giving 4.2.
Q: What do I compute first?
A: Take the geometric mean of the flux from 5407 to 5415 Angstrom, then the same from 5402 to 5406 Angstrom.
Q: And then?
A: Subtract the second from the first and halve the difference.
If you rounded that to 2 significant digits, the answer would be -1.0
